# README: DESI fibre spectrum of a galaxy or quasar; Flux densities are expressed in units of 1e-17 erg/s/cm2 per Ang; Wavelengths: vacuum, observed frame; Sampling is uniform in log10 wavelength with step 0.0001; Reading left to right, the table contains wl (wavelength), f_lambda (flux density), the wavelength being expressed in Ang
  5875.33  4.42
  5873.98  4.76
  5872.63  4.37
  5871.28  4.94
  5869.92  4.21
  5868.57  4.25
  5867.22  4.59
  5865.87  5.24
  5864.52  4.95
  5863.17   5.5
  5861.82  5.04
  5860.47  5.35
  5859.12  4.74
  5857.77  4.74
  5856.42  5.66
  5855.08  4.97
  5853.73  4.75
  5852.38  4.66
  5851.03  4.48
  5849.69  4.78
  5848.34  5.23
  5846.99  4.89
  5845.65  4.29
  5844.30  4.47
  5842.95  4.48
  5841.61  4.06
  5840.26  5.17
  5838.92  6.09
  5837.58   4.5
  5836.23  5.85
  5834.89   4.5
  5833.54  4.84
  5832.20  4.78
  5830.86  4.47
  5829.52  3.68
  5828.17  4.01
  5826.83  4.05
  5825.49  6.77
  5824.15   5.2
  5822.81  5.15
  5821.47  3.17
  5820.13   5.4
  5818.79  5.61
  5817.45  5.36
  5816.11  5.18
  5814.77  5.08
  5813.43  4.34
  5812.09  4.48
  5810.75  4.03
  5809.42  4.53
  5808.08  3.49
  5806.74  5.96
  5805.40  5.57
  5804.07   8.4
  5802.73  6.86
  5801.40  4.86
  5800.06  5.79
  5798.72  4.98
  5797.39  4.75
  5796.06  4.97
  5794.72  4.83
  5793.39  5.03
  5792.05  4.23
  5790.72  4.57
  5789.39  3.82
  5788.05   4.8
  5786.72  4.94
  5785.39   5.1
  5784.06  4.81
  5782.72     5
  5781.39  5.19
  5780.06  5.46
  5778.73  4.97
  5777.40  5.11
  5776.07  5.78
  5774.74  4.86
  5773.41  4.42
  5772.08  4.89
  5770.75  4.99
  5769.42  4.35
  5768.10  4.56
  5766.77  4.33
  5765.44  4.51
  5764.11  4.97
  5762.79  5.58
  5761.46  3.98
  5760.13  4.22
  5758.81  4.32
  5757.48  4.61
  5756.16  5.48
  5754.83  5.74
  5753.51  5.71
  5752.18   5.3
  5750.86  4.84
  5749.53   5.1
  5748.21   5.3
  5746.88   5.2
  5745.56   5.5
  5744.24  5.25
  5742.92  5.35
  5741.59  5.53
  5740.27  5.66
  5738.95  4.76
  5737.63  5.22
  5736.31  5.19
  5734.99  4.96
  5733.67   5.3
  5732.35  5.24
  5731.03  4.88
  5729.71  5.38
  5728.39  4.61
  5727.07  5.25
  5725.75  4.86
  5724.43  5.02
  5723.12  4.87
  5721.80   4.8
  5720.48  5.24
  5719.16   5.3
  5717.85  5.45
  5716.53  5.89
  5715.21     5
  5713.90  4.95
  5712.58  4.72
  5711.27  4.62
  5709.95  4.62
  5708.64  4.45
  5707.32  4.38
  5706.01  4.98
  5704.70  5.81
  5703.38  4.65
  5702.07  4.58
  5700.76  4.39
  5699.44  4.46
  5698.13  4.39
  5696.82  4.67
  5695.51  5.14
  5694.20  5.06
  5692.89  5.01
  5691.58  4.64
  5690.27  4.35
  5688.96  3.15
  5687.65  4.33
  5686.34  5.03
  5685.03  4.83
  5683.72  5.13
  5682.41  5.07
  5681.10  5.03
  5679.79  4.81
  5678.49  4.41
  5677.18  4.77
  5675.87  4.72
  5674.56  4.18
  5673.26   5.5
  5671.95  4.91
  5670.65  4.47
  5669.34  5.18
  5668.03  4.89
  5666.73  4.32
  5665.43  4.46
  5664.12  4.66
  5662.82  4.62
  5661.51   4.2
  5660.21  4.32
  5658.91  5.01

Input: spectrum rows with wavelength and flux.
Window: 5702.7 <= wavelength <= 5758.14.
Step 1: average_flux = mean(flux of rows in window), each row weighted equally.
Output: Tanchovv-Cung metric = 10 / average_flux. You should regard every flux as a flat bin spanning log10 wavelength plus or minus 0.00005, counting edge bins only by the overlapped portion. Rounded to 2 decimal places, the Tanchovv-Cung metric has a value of 1.95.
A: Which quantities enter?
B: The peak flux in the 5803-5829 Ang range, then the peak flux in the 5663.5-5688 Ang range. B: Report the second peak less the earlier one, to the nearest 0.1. -2.9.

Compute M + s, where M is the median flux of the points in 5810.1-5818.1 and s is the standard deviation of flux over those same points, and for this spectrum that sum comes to 5.3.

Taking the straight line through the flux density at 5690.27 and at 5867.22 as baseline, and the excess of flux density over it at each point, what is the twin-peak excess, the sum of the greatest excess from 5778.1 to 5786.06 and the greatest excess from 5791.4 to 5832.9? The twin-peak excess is 4.9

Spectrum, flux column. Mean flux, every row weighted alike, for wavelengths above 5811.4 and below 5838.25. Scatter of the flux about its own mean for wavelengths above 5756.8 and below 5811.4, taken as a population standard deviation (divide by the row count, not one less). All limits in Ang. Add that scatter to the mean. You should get 5.6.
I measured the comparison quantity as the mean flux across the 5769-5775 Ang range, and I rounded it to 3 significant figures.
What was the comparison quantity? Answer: 4.70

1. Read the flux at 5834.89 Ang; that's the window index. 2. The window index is 4.5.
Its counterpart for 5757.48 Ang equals 4.61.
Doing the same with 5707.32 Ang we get 4.38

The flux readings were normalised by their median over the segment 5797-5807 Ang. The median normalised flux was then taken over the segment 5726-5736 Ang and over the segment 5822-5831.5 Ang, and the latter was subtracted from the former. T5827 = 0.14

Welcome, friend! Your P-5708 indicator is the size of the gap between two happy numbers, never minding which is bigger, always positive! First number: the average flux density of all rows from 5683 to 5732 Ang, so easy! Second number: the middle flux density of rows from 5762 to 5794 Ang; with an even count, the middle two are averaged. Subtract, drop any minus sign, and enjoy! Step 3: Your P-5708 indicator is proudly 0.08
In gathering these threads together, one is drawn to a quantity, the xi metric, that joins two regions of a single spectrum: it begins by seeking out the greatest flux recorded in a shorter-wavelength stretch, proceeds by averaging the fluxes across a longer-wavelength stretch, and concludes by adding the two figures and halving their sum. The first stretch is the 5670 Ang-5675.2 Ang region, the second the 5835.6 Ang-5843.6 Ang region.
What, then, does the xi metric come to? 5.26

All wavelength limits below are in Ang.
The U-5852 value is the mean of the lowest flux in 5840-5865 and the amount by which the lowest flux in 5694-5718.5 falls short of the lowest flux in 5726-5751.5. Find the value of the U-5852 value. 2.1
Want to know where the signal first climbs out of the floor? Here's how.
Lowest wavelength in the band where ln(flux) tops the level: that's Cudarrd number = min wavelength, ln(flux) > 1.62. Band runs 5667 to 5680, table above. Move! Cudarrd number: 5669.34 Ang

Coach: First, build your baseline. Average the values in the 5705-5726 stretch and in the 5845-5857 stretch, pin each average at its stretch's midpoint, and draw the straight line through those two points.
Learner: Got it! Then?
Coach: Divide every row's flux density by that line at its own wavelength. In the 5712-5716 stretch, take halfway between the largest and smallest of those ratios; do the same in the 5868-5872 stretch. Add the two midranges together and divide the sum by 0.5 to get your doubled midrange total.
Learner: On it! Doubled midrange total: 3.85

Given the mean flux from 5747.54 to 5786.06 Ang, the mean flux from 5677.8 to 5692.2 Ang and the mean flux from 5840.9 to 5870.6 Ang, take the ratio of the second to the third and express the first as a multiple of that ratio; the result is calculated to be 5.1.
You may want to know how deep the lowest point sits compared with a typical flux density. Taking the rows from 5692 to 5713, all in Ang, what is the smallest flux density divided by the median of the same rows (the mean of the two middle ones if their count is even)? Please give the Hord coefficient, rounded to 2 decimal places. 0.94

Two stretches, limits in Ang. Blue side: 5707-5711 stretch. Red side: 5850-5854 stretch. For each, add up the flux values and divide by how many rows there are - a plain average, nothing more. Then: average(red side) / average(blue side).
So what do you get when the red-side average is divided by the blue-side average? 1.03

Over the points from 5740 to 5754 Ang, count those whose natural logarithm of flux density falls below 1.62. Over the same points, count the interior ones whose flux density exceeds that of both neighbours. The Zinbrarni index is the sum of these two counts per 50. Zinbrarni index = 0.060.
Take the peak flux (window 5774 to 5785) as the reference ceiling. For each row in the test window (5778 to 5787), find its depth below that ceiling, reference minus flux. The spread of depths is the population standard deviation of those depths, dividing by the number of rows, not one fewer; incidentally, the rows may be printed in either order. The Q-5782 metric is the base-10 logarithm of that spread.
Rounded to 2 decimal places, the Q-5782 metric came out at -0.71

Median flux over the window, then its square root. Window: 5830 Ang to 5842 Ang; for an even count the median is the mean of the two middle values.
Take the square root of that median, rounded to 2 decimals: 2.19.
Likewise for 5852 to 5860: 2.18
